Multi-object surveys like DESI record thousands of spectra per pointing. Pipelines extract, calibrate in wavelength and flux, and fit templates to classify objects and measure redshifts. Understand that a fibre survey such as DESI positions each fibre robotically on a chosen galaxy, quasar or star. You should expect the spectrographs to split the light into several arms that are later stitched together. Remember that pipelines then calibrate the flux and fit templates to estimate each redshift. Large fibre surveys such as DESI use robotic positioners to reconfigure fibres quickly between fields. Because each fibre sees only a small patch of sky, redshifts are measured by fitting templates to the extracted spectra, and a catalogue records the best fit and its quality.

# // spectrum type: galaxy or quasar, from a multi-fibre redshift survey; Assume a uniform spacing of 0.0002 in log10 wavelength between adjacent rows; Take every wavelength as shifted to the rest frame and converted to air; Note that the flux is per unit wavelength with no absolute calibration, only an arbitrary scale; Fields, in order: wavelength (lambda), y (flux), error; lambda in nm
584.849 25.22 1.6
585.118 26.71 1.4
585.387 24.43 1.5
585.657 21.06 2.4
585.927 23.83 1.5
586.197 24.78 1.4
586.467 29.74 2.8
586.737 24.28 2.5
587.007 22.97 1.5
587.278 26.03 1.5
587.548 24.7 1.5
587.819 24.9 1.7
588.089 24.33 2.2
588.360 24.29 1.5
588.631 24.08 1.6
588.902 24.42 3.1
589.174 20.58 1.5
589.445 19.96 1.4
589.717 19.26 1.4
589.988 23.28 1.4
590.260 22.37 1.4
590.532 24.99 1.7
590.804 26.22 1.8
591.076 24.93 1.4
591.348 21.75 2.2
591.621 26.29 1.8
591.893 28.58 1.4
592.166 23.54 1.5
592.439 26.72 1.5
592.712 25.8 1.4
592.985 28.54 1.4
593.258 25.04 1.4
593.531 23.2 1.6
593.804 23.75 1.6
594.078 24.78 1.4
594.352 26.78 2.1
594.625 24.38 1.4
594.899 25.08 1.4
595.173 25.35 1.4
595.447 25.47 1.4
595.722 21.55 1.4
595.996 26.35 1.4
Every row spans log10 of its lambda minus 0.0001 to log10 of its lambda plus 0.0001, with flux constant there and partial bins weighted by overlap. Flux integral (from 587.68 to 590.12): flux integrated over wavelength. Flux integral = 55.6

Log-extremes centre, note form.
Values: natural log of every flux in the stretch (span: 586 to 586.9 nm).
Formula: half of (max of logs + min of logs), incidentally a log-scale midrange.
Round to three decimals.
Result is 3.291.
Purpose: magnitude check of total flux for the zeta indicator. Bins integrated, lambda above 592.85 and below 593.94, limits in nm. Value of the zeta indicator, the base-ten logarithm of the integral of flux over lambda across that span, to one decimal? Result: 1.4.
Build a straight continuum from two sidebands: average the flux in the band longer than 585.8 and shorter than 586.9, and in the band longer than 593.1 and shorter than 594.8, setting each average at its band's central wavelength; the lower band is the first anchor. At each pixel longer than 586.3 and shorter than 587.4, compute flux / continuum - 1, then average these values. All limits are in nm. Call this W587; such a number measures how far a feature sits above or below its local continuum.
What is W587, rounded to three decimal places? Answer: 0.007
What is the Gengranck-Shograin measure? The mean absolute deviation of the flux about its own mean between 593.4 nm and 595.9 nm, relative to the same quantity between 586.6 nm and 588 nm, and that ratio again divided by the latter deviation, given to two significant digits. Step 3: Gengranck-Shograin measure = 1.9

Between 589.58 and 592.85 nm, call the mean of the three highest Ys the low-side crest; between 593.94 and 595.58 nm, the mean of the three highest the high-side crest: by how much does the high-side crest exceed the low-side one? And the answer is -1.3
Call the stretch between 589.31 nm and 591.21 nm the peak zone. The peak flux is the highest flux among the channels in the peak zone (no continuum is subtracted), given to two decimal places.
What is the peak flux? 26.22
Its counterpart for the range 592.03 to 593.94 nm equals 28.54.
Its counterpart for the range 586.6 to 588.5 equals 26.03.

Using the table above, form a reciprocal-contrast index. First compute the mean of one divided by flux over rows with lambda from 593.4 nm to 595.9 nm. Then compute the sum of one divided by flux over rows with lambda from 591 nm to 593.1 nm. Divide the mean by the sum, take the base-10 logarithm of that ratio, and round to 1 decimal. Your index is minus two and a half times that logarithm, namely 2.2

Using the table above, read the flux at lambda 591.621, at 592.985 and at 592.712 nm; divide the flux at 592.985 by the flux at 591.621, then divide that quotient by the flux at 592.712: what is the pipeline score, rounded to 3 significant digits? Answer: 0.0421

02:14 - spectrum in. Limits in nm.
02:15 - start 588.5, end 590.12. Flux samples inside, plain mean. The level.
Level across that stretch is 21.9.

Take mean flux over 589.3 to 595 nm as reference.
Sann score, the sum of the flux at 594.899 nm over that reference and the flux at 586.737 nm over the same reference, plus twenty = 22.0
